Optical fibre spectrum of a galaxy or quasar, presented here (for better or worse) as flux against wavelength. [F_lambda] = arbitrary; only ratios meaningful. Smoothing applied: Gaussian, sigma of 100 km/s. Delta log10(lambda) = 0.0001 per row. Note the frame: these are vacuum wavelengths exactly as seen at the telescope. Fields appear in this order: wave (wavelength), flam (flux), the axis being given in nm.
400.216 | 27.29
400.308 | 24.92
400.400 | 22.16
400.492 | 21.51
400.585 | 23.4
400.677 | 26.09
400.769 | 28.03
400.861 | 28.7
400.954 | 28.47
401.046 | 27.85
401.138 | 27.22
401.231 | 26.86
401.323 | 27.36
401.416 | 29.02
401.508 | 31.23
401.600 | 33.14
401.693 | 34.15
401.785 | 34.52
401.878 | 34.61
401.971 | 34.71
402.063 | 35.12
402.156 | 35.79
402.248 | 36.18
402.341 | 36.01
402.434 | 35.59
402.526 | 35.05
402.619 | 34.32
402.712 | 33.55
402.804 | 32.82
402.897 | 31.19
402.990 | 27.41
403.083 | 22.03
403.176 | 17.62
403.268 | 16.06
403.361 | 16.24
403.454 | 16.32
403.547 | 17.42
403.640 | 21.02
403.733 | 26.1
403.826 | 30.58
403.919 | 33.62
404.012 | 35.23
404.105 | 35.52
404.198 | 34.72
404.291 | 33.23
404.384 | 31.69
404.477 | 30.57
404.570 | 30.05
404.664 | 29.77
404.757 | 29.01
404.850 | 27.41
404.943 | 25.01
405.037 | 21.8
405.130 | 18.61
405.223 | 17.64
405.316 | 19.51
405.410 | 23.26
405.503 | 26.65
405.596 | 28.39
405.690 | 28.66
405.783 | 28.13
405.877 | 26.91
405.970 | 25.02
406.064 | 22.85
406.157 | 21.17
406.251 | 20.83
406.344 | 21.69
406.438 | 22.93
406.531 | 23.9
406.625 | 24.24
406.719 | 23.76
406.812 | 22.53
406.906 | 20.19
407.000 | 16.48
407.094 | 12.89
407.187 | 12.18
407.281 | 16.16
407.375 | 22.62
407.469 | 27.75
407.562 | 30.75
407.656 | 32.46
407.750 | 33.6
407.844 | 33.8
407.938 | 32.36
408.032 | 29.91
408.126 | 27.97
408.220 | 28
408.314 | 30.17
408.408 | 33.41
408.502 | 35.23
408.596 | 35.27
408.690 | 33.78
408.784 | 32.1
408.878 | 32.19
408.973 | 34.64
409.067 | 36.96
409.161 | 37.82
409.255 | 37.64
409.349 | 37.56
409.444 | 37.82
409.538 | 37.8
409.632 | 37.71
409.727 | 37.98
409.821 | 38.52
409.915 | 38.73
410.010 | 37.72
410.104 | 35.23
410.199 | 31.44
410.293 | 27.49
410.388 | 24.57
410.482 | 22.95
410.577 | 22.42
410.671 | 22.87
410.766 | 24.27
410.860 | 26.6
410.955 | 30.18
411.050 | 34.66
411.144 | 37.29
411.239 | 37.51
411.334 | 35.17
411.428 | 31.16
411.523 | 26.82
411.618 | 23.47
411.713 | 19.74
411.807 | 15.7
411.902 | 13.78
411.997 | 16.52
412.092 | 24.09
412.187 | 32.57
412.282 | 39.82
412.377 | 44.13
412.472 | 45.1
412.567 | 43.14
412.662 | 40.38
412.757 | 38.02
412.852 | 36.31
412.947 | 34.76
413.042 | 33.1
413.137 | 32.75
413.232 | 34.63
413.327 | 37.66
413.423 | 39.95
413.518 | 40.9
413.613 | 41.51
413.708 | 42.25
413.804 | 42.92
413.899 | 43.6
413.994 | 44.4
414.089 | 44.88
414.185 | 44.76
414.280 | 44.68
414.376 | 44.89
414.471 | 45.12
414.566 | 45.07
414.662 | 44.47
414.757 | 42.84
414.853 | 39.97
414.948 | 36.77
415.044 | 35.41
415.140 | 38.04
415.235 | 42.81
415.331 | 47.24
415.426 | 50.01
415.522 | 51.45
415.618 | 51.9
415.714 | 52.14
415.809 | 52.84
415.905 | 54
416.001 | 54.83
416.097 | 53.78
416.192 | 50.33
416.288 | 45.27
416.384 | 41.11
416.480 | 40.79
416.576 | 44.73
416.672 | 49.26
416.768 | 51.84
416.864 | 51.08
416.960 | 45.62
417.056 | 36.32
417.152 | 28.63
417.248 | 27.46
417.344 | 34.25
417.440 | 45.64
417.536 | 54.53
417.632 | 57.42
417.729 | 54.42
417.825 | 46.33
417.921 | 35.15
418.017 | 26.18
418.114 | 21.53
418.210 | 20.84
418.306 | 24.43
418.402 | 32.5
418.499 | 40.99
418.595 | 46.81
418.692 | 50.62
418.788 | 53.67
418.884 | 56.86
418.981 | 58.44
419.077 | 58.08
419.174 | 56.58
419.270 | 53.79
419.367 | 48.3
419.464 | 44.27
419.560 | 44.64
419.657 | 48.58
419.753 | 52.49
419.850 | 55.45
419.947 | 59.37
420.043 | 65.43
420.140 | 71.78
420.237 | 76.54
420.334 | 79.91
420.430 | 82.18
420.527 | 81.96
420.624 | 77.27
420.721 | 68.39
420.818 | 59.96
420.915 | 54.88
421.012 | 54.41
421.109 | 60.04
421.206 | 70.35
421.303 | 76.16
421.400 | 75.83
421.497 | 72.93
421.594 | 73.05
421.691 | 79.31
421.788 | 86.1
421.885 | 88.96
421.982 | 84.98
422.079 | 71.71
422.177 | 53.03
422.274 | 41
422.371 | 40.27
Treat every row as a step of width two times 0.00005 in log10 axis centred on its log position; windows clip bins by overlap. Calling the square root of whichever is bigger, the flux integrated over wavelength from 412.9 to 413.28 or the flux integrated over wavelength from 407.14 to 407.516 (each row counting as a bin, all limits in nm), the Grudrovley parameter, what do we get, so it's 3.6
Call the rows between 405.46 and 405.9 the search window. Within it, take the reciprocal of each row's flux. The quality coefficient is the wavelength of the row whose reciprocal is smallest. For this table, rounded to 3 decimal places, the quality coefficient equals 405.690 nm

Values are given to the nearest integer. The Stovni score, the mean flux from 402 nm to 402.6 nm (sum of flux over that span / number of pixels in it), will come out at 36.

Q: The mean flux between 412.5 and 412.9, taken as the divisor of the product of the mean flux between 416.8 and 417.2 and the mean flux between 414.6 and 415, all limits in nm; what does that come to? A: 42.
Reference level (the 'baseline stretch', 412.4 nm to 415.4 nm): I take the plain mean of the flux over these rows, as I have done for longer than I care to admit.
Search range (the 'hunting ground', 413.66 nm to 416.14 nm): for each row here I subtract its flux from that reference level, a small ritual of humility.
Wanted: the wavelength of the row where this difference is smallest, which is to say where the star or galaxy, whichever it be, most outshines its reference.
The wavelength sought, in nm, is 416.001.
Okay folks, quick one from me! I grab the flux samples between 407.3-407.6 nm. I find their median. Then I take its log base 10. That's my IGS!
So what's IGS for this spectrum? 1.4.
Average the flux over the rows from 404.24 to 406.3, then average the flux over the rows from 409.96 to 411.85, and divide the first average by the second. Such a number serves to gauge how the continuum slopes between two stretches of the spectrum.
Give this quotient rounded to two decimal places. 0.91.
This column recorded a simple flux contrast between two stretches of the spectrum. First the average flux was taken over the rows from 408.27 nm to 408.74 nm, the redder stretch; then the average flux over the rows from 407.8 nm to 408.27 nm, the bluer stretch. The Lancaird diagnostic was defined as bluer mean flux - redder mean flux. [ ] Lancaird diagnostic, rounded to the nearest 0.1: -3.2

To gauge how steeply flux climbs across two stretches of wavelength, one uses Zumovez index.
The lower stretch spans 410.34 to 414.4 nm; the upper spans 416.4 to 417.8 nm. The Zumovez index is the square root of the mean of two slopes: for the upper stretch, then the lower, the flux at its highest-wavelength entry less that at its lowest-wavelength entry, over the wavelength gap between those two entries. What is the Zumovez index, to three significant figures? 2.83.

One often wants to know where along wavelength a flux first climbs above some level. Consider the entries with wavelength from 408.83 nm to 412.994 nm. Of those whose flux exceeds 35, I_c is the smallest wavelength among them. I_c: 409.067 nm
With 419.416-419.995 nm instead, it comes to 419.464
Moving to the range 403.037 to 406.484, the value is 404.012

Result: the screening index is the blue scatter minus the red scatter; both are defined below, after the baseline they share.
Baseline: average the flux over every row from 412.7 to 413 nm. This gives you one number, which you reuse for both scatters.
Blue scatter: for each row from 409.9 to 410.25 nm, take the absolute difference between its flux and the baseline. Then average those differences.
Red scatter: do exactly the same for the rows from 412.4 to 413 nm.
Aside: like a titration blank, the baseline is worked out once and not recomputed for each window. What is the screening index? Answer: -1.4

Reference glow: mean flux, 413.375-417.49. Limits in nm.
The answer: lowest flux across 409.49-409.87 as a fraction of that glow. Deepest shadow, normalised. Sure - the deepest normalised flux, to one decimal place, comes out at 0.9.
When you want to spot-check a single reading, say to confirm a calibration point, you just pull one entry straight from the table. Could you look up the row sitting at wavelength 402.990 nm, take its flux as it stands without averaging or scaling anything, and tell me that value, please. 27.41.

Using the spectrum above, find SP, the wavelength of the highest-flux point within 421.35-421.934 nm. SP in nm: 421.885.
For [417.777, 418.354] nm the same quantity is 417.825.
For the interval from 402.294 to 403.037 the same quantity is 402.341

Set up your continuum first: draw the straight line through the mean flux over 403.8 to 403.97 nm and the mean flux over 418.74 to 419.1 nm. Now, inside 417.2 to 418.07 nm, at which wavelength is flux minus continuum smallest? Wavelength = 418.017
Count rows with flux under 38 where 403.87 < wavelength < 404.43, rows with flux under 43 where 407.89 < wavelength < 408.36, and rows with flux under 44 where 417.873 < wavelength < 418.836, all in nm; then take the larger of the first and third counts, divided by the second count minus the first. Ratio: -7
